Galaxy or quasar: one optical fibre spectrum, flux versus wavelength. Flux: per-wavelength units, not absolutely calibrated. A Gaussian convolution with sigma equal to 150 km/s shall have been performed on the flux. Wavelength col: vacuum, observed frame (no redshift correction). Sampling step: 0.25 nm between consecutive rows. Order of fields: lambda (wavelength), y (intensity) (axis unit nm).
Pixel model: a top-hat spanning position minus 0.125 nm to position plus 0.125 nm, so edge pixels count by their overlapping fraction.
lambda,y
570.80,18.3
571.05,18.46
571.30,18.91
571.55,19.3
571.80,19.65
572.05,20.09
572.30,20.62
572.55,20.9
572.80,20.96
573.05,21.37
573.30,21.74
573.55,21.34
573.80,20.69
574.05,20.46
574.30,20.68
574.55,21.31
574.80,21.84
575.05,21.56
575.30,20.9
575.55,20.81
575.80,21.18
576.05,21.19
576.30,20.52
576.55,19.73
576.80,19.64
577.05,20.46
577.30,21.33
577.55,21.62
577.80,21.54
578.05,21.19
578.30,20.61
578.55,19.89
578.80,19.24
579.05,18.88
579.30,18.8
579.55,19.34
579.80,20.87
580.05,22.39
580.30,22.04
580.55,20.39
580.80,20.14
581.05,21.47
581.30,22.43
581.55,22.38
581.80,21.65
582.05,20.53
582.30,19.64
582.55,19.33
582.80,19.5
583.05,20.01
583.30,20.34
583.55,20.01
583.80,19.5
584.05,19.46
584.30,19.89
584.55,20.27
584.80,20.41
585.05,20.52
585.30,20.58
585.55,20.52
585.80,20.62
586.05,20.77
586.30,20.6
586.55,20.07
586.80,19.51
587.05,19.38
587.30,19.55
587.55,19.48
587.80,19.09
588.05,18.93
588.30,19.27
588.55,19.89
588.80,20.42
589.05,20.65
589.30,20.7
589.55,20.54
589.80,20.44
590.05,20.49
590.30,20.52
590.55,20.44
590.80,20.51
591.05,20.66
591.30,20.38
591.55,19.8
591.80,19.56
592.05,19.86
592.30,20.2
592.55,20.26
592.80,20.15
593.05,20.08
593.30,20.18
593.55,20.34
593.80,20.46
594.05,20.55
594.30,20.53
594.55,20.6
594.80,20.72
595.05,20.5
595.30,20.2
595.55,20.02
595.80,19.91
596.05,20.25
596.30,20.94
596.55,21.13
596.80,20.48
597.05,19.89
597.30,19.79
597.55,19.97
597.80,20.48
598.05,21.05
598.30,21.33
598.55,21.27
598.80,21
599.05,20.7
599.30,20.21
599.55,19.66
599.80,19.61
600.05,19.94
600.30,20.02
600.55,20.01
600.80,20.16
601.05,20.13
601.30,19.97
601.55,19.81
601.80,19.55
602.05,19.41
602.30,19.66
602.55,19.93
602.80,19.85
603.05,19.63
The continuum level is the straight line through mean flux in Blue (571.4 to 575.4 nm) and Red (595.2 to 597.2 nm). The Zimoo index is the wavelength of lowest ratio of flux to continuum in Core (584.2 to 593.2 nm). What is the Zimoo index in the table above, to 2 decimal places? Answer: 588.05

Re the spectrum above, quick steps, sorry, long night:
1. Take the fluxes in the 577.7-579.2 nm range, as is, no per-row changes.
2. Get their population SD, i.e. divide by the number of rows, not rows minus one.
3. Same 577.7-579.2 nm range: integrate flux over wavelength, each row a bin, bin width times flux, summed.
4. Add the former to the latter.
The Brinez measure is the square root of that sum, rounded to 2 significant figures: 5.6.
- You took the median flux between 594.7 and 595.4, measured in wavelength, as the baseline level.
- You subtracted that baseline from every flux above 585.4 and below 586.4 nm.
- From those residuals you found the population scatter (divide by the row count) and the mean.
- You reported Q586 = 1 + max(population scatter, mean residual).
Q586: 1.13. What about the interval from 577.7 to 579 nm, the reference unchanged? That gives 1.84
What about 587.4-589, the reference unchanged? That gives 1.51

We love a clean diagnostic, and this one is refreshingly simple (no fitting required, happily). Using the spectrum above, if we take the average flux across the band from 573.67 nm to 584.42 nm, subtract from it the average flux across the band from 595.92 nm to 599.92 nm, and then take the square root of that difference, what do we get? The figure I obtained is 0.32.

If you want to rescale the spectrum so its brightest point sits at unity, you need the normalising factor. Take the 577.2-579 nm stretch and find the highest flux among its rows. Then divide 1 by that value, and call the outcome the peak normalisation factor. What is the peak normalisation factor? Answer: 0.0463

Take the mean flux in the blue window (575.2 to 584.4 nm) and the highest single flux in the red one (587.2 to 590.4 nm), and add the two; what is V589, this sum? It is 41.2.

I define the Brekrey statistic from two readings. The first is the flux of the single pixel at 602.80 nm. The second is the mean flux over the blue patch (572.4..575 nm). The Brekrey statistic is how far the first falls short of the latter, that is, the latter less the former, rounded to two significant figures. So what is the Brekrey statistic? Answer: 1.3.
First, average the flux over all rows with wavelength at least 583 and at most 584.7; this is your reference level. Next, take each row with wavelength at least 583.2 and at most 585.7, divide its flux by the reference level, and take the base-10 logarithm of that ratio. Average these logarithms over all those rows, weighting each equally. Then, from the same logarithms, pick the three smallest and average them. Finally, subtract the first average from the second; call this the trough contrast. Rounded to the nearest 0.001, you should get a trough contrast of -0.012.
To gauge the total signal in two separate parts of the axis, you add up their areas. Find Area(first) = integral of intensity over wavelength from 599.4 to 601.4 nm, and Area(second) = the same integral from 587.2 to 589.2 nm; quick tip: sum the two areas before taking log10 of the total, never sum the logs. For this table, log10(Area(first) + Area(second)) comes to 1.90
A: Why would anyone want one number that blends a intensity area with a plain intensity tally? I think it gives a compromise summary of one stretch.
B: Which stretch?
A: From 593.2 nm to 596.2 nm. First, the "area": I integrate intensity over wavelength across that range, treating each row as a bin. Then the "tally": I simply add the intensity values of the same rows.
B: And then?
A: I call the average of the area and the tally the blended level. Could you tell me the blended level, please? 153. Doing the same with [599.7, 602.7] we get 149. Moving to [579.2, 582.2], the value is 158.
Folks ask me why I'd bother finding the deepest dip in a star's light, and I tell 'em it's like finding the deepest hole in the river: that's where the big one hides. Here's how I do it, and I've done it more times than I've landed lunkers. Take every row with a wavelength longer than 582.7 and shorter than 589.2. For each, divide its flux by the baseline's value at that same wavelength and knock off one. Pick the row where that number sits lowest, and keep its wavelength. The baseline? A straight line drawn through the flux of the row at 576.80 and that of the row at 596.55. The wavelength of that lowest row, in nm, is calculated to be 588.05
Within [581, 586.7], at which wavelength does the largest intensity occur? 581.30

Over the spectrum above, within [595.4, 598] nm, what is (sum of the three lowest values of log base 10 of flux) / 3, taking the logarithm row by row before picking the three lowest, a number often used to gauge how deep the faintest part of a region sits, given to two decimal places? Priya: 1.30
